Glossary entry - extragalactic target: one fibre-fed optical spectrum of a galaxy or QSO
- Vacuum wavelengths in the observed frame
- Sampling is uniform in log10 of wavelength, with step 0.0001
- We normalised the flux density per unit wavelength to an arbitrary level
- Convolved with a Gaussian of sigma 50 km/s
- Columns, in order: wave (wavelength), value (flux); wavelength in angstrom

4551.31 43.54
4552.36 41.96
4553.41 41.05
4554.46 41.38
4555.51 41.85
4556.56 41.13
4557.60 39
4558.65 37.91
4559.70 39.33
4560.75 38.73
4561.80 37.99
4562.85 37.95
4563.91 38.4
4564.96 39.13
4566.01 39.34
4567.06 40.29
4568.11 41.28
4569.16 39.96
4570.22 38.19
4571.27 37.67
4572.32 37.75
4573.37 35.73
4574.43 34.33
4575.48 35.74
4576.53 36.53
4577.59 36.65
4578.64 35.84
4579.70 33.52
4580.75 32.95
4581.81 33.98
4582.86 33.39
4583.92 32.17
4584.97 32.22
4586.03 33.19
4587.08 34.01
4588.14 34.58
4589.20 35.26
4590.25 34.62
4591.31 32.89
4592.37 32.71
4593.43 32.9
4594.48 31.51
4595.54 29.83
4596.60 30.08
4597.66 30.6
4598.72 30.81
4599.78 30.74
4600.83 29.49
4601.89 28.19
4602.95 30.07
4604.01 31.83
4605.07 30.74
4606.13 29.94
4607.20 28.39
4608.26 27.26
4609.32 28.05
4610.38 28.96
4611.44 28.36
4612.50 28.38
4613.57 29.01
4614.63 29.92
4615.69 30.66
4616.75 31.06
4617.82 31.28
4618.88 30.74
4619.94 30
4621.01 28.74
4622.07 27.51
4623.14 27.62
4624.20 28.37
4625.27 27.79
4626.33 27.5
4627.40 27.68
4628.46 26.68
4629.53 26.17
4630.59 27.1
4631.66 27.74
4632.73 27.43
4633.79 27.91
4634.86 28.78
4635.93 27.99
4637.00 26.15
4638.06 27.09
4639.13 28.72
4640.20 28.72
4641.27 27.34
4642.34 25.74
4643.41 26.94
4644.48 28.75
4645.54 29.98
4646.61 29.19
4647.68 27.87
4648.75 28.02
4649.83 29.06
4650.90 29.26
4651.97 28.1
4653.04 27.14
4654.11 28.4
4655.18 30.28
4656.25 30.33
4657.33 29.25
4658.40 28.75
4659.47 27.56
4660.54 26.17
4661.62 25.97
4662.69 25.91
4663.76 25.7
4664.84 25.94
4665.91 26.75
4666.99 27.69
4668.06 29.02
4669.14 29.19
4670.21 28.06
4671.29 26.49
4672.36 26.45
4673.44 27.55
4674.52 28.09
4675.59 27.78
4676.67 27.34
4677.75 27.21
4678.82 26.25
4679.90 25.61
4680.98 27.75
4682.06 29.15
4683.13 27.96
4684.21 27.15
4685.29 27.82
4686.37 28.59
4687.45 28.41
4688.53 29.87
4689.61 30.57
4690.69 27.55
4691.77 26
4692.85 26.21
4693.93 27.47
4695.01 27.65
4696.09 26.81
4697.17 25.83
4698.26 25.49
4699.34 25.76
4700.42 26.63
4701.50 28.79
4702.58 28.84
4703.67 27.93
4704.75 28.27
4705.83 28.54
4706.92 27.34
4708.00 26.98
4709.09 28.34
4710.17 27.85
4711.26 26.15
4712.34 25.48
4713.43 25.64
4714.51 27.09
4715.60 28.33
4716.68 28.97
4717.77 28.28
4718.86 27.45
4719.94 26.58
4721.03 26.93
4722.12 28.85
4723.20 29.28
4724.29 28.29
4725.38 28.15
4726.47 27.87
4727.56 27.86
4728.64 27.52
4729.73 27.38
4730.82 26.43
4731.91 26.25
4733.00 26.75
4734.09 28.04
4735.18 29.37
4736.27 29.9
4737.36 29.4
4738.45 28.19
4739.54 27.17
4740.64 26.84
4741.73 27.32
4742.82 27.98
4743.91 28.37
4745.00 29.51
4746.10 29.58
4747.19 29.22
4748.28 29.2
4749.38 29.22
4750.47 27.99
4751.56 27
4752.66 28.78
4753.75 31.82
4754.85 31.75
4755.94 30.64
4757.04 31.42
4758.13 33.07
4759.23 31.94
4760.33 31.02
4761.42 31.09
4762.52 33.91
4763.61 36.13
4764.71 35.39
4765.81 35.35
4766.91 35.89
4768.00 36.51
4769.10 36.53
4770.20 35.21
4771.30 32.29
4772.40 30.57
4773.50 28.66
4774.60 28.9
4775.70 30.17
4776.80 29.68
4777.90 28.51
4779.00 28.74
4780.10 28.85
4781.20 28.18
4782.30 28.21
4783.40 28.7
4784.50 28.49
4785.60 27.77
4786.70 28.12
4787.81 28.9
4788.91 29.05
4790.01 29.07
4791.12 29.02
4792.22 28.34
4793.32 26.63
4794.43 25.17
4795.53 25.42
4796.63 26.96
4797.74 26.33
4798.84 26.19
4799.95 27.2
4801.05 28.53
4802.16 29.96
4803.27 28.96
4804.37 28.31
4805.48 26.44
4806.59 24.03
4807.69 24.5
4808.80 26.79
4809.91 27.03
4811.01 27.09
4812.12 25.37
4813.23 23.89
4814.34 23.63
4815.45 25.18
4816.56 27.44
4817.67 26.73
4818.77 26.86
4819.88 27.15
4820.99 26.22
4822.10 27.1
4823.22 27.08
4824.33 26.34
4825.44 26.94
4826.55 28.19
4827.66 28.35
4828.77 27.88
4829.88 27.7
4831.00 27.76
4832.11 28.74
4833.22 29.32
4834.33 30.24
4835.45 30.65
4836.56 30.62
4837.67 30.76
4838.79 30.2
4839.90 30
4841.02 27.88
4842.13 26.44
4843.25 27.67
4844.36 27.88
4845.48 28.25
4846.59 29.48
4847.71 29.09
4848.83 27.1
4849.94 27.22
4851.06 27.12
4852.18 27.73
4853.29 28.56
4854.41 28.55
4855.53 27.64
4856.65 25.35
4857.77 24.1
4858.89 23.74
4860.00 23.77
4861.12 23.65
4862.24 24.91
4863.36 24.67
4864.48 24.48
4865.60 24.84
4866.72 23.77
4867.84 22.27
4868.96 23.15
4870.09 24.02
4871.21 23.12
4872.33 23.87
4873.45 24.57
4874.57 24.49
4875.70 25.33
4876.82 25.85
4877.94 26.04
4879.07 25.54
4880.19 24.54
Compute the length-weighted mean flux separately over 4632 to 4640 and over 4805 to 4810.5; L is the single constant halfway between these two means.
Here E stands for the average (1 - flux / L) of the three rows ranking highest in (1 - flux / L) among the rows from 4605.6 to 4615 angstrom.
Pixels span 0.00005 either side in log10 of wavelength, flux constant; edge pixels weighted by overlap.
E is -0.04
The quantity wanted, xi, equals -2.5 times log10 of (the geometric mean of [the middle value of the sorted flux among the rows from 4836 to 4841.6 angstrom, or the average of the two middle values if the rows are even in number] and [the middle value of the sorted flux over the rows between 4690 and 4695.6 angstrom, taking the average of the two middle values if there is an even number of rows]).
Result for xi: -3.65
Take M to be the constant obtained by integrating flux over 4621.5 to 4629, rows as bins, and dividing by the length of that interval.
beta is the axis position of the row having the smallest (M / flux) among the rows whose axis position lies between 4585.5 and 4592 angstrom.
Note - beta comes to 4589.20 angstrom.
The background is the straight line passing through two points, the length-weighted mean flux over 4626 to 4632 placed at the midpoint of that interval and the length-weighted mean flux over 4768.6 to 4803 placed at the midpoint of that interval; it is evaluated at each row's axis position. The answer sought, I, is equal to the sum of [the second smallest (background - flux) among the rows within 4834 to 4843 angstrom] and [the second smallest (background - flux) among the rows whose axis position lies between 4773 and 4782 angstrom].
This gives -2.2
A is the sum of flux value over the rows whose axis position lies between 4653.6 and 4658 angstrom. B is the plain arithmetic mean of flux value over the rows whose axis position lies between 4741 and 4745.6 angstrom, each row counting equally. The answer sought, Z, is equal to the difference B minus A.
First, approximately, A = 118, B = 28.3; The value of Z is -90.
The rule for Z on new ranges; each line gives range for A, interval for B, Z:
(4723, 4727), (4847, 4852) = -86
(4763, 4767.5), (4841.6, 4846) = -115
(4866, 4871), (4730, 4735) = -66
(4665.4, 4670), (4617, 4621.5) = -82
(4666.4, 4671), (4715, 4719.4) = -86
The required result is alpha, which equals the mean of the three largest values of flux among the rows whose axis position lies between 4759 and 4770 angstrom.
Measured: 36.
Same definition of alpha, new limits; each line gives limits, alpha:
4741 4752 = 29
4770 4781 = 33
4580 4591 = 35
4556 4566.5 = 40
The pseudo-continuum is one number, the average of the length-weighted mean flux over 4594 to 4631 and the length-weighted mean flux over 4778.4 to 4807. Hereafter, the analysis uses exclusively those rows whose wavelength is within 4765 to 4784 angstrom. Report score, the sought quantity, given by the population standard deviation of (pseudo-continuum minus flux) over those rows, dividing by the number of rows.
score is 3.2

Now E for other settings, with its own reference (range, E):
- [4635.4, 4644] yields 0.02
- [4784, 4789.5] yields -0.05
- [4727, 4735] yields 0.01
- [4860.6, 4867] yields 0.10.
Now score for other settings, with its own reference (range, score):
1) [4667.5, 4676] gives 0.9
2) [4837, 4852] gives 1.3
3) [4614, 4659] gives 1.4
